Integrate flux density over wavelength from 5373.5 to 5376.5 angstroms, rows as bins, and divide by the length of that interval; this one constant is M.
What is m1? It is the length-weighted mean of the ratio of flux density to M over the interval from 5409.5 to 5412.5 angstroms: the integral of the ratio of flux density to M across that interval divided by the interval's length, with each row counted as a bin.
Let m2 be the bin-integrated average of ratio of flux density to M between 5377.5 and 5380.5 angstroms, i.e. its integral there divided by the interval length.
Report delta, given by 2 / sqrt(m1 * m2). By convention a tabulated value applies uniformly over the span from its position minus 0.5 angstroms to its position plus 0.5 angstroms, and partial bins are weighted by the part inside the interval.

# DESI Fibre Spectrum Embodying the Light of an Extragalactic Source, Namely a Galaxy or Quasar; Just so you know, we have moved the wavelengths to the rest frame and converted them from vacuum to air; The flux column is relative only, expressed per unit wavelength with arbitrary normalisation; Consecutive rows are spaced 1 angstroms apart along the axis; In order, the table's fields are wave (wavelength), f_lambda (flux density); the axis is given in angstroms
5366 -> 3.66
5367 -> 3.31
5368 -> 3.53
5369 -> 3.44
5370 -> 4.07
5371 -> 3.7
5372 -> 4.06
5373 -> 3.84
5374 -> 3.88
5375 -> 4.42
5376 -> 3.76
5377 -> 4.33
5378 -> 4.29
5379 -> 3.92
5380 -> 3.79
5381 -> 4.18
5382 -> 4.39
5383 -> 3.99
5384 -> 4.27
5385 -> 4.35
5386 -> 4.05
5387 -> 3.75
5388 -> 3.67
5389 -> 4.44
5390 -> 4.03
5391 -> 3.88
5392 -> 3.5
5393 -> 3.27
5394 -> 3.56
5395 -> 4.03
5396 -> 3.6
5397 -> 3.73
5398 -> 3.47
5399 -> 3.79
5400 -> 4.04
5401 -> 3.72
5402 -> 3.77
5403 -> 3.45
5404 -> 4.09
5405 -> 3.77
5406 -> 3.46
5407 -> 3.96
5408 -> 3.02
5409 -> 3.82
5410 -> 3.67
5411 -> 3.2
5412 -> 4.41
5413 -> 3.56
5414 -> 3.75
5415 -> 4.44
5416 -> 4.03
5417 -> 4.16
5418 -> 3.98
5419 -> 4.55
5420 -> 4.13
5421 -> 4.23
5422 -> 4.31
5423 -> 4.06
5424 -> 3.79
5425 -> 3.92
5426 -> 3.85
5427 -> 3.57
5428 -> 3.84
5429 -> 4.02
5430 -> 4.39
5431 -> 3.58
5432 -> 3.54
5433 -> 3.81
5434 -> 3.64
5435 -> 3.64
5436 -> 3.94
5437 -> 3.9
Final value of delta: 2.07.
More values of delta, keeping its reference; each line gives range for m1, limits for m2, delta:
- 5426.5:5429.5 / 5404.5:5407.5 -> 2.13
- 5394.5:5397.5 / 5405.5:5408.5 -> 2.21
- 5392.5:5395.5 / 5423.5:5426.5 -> 2.15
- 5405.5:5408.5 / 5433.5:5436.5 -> 2.23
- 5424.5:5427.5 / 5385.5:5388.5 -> 2.11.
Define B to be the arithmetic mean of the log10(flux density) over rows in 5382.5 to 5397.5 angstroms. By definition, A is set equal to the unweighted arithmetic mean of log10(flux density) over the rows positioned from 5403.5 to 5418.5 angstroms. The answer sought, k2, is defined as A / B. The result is 0.99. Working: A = 0.58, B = 0.587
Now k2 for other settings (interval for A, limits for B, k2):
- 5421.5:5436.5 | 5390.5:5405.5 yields 1.03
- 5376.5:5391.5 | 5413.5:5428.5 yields 1.01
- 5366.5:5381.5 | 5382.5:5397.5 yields 1.01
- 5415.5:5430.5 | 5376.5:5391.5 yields 0.99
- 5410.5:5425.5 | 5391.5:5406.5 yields 1.07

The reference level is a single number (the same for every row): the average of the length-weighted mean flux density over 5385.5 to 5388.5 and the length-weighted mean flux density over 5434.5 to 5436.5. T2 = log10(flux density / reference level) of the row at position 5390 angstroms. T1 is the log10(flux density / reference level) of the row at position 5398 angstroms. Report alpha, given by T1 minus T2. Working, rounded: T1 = -0.040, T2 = 0.025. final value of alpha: -0.06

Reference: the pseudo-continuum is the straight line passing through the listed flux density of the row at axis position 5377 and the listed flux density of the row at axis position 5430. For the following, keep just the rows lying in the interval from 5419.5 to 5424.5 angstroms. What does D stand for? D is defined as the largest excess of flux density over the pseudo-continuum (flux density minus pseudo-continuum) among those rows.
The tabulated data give -0.07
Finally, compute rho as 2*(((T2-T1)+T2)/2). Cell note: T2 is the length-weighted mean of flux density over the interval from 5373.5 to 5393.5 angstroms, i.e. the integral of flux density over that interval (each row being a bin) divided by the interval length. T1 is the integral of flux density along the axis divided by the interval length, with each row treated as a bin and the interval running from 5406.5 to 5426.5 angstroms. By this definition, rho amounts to 4.07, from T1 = 3.94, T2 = 4.01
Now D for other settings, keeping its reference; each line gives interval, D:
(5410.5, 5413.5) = 0.04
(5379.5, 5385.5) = 0.05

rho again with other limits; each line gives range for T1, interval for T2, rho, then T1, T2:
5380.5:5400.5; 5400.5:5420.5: 3.79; 3.90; 3.85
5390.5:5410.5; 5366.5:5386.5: 4.28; 3.68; 3.98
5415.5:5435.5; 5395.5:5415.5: 3.52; 3.95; 3.74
